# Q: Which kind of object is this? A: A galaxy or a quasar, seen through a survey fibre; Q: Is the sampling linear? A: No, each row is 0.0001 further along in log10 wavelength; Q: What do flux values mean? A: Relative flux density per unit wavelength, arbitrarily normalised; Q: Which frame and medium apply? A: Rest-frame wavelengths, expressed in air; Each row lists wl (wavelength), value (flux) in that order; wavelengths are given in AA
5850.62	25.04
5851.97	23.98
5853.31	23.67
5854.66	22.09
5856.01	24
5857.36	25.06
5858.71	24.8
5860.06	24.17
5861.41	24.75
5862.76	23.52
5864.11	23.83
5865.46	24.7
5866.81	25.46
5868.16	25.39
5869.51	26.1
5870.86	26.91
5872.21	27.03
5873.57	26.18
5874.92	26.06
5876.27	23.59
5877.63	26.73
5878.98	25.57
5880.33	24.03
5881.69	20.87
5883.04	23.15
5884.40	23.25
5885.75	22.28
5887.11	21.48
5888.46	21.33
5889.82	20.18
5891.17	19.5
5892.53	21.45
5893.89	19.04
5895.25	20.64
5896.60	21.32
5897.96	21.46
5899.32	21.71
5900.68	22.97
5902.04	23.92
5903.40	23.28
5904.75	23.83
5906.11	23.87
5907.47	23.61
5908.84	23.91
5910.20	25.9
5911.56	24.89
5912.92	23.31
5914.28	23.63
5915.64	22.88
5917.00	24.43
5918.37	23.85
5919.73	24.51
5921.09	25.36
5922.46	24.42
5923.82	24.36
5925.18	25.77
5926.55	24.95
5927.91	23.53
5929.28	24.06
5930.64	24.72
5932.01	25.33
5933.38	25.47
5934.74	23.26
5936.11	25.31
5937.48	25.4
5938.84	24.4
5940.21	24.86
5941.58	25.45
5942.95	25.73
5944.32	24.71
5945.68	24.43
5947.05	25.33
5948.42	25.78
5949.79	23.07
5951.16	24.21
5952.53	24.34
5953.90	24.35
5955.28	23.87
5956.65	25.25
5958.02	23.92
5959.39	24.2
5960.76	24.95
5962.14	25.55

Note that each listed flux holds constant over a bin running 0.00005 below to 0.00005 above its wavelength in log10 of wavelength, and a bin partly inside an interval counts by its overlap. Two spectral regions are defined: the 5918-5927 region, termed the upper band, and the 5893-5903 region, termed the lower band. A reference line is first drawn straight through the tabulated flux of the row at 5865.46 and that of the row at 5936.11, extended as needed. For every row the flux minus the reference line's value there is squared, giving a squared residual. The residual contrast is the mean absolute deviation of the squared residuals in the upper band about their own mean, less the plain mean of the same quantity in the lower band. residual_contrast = -13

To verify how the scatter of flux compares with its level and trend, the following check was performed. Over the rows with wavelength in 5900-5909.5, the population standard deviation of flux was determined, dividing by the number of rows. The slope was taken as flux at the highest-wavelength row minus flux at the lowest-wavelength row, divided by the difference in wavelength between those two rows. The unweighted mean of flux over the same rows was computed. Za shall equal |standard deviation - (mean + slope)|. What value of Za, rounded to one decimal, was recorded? 23.4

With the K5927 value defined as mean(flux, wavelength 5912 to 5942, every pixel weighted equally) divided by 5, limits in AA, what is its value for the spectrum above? 4.90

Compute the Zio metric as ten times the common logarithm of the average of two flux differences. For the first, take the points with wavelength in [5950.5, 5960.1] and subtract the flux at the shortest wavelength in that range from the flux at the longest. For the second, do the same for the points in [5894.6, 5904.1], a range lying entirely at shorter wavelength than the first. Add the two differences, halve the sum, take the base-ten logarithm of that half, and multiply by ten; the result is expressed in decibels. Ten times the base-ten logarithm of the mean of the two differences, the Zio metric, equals 1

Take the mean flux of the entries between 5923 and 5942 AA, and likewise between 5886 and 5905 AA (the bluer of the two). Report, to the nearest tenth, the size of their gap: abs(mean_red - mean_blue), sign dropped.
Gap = 3.2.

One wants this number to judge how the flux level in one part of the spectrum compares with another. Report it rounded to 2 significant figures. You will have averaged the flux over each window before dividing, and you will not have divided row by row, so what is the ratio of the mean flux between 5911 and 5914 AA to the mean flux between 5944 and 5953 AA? 0.98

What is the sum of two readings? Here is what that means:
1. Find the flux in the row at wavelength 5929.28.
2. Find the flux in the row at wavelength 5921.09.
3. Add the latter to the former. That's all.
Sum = 49.4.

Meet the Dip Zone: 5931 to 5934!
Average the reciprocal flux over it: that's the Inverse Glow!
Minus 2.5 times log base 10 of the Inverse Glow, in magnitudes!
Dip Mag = 3.51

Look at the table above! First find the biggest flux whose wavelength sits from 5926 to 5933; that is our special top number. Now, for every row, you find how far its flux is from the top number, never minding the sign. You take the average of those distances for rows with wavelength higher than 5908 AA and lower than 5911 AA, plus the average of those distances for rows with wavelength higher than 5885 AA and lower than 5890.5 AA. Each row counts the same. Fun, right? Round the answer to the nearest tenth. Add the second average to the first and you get 5.0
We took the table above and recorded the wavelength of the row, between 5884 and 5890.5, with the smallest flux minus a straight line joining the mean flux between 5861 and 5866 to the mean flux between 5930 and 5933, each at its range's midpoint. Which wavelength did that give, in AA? 5889.82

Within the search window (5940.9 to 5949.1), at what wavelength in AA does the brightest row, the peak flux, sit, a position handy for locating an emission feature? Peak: 5948.42 AA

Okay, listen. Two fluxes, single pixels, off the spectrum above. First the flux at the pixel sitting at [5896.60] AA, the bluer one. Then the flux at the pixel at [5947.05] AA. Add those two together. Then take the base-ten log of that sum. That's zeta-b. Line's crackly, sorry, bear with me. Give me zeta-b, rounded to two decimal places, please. 1.67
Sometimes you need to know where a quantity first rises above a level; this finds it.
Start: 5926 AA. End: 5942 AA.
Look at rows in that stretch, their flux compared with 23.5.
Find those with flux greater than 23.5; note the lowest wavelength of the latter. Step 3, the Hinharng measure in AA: 5926.55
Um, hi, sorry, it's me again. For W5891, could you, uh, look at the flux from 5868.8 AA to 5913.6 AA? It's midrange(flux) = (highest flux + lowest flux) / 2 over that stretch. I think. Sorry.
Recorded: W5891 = 23.0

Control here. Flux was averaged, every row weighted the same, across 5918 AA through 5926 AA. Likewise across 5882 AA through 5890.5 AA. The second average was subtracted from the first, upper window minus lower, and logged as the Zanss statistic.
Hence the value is 2.8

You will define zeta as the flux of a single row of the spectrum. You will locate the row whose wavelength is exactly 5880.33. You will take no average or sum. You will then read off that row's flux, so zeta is 24.03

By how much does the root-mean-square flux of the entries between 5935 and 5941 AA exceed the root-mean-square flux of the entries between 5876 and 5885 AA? 1.0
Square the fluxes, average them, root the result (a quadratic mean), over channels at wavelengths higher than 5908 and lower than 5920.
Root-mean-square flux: 24.2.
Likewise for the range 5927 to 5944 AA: 24.8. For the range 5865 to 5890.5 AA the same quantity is 24.3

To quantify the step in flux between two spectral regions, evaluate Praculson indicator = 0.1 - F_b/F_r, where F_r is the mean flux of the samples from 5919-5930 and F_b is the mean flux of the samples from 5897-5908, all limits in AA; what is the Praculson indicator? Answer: -0.84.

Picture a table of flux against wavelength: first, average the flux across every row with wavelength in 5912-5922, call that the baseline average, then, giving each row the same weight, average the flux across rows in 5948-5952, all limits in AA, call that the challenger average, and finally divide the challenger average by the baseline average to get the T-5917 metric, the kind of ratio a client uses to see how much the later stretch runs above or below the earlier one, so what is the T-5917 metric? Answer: 1.01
